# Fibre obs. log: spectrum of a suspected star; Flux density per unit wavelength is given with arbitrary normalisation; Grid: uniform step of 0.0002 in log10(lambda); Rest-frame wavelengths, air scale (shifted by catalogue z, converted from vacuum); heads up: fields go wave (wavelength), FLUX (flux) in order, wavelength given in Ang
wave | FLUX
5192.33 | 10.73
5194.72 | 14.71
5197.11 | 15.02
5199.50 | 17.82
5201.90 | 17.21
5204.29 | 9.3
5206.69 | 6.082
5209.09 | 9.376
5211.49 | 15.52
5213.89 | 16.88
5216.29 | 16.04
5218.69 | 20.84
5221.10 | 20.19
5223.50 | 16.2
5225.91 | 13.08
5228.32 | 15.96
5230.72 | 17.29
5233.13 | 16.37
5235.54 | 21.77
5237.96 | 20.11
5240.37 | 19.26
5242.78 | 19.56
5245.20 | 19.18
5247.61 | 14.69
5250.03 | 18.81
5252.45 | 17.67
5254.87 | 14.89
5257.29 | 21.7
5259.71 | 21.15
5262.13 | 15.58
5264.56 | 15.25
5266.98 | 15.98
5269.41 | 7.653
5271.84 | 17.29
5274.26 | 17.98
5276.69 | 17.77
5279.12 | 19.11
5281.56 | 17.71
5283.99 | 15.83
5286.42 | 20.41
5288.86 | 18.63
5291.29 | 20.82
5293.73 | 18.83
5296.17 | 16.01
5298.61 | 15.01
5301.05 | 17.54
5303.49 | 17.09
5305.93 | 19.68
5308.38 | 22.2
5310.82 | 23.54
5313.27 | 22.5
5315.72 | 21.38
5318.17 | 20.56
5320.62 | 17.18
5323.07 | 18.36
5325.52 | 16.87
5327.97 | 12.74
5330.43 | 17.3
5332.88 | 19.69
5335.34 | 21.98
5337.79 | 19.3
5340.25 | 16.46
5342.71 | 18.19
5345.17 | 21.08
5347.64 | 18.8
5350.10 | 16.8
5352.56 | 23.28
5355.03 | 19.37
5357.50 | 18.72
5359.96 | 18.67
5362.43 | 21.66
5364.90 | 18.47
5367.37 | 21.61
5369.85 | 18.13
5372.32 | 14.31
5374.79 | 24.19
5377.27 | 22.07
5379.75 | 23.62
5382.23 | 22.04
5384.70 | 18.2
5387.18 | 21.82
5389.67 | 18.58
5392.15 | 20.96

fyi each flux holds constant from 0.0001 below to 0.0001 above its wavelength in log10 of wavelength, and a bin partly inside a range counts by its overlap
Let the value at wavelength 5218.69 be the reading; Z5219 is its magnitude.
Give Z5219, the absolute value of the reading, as 20.8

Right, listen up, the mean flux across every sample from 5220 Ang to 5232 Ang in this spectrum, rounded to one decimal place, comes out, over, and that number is 16.5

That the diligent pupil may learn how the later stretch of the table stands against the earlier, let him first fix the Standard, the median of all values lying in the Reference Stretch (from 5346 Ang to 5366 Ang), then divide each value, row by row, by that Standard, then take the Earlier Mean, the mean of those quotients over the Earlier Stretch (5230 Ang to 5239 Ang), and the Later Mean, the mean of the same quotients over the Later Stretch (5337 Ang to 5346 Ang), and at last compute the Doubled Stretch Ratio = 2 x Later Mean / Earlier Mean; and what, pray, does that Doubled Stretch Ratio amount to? 2.0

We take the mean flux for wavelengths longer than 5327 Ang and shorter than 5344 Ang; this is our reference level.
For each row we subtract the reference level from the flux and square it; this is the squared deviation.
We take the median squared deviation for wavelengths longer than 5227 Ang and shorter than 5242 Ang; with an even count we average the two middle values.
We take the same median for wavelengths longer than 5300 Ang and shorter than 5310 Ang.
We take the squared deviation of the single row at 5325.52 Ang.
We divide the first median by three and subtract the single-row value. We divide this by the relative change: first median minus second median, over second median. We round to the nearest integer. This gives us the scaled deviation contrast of 0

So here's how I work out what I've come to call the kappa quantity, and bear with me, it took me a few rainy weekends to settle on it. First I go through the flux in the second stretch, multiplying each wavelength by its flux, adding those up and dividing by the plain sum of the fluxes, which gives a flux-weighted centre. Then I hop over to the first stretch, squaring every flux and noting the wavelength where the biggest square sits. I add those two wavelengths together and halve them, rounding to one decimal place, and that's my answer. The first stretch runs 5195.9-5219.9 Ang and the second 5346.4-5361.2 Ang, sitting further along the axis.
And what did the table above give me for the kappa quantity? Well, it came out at 5286.3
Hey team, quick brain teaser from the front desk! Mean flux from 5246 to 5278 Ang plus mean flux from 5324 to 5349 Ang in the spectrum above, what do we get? 34.9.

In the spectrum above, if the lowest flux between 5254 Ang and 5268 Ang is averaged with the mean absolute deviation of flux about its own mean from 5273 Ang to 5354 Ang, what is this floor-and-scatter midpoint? 8.4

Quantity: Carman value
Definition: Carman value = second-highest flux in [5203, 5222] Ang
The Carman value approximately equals 20.19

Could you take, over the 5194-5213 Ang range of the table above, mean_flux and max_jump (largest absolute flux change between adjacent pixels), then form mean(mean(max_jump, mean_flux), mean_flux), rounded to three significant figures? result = 11.8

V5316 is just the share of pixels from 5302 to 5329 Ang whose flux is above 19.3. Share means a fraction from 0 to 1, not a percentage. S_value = 0.55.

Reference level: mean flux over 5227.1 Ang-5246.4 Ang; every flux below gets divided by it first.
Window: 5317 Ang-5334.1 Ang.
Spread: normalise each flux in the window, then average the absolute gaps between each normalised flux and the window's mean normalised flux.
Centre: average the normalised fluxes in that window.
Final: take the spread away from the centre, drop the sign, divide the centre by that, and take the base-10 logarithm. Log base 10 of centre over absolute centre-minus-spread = 0.045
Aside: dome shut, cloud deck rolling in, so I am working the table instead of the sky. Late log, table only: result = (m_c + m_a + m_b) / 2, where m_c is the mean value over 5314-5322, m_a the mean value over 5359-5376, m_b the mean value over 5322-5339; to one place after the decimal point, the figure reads 28.7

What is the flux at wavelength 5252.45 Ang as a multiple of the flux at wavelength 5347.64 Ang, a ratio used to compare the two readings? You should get 0.94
